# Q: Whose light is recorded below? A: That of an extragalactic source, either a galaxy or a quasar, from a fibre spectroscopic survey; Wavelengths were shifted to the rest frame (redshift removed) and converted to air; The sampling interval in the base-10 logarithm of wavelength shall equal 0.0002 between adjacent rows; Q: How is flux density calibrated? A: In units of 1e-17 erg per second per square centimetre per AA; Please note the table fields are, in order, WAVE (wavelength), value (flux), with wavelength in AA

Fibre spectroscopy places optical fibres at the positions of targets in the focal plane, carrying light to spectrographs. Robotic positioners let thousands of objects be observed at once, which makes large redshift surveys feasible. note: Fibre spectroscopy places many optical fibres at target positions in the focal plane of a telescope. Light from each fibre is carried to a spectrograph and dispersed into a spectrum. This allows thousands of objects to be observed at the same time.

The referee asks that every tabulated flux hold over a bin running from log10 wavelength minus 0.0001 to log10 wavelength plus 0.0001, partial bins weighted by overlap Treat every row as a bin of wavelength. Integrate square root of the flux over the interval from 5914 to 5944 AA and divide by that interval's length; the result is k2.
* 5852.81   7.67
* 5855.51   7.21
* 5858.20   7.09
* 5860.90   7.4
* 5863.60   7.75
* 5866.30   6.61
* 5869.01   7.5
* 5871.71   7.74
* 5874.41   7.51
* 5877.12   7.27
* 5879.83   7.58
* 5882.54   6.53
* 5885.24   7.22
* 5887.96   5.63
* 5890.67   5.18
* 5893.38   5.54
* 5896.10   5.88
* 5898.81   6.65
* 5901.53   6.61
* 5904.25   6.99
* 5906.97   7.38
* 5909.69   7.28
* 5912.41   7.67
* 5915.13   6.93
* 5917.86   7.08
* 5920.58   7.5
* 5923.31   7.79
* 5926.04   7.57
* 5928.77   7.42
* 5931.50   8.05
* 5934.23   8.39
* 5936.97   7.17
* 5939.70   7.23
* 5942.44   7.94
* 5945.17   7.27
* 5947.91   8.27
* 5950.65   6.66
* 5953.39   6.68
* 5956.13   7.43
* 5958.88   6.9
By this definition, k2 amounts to 2.75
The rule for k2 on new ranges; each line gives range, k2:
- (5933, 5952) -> 2.75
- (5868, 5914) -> 2.61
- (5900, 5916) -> 2.67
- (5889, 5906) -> 2.48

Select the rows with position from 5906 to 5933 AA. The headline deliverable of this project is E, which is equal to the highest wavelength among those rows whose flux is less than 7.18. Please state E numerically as 5917.86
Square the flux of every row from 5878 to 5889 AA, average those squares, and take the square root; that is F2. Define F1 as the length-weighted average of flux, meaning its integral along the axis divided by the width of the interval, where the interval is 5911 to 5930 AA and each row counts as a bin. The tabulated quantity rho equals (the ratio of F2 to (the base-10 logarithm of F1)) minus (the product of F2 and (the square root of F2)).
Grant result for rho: -9.9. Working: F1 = 7.42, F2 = 6.78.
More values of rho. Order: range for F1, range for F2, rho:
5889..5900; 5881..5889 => -8.0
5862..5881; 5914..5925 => -11.4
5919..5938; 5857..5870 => -11.4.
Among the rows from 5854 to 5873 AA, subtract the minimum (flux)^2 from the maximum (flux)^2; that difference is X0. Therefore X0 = 16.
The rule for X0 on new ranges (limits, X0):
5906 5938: 22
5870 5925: 34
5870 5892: 33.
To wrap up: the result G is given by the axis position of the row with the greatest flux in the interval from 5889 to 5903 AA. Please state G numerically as 5898.81 AA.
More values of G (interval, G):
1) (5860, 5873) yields 5863.60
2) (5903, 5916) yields 5912.41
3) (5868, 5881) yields 5871.71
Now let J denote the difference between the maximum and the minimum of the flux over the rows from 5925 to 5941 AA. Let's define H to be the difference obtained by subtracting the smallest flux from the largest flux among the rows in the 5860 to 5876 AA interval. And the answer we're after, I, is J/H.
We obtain 1.1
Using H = 1.14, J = 1.22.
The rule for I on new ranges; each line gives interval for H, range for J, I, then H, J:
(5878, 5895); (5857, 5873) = 0.5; 2.40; 1.14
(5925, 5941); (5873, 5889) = 1.6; 1.22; 1.95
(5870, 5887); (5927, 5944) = 1.0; 1.21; 1.22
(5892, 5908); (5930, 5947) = 0.7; 1.84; 1.22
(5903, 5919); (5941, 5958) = 2.2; 0.74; 1.61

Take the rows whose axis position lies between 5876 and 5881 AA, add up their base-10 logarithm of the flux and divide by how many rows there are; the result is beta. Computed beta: 0.871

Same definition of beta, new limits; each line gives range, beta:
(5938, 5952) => 0.872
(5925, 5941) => 0.882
